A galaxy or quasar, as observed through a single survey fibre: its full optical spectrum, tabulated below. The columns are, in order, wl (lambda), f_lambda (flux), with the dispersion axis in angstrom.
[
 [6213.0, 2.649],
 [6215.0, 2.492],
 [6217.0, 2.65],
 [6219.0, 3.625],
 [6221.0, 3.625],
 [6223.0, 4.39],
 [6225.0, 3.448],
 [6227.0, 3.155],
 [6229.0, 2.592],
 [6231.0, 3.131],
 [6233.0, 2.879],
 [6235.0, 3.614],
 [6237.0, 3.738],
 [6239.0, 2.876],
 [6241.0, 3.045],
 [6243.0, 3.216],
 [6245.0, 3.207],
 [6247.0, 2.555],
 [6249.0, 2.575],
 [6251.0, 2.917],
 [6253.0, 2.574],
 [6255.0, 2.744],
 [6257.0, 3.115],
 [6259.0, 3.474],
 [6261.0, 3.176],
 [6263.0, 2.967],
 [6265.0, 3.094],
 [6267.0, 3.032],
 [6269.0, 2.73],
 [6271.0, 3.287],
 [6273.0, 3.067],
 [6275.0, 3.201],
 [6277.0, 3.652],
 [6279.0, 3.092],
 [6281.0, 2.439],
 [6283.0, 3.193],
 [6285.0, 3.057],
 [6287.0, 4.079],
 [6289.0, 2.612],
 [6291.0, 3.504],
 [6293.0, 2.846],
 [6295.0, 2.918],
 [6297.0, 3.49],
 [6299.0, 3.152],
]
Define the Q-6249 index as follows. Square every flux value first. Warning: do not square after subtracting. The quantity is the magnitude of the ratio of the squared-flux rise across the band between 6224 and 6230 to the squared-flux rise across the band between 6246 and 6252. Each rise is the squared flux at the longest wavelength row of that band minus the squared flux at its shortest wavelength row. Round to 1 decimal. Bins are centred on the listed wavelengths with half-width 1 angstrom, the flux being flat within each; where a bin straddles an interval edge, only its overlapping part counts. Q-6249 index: 2.6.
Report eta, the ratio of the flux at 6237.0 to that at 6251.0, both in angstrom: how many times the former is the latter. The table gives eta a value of 1.28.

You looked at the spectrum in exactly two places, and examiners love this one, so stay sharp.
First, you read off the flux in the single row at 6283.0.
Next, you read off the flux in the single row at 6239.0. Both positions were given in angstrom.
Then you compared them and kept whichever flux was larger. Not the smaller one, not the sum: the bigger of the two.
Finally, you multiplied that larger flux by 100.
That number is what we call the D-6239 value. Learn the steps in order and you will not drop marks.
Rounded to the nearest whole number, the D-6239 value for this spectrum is 319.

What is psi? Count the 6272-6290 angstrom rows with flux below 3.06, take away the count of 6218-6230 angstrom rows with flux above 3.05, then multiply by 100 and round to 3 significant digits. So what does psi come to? -200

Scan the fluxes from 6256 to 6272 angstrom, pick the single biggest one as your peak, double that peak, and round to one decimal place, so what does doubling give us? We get 6.9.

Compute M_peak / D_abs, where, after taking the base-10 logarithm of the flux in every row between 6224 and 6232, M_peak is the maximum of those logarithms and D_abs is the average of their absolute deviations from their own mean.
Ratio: 15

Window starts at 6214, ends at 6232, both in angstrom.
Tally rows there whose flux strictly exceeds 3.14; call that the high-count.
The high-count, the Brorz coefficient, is 5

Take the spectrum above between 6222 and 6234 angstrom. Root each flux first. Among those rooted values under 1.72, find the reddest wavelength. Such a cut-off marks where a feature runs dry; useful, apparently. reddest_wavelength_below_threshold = 6233.0 angstrom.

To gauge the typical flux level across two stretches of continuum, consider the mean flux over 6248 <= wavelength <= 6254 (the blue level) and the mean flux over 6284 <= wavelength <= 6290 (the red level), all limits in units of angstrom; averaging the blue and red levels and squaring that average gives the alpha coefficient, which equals 8.8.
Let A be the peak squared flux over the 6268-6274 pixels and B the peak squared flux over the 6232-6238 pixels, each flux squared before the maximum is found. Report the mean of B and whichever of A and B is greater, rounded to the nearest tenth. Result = 14.0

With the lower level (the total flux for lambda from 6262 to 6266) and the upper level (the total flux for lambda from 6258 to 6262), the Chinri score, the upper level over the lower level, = 1.10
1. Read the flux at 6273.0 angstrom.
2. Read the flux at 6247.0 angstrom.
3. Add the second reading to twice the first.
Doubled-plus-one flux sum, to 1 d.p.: 8.7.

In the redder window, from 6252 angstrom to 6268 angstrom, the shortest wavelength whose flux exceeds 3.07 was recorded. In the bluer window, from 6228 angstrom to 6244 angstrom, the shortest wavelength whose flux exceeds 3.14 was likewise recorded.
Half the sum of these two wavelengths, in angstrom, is 6246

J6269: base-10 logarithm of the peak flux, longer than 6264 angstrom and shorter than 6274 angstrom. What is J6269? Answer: 0.52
